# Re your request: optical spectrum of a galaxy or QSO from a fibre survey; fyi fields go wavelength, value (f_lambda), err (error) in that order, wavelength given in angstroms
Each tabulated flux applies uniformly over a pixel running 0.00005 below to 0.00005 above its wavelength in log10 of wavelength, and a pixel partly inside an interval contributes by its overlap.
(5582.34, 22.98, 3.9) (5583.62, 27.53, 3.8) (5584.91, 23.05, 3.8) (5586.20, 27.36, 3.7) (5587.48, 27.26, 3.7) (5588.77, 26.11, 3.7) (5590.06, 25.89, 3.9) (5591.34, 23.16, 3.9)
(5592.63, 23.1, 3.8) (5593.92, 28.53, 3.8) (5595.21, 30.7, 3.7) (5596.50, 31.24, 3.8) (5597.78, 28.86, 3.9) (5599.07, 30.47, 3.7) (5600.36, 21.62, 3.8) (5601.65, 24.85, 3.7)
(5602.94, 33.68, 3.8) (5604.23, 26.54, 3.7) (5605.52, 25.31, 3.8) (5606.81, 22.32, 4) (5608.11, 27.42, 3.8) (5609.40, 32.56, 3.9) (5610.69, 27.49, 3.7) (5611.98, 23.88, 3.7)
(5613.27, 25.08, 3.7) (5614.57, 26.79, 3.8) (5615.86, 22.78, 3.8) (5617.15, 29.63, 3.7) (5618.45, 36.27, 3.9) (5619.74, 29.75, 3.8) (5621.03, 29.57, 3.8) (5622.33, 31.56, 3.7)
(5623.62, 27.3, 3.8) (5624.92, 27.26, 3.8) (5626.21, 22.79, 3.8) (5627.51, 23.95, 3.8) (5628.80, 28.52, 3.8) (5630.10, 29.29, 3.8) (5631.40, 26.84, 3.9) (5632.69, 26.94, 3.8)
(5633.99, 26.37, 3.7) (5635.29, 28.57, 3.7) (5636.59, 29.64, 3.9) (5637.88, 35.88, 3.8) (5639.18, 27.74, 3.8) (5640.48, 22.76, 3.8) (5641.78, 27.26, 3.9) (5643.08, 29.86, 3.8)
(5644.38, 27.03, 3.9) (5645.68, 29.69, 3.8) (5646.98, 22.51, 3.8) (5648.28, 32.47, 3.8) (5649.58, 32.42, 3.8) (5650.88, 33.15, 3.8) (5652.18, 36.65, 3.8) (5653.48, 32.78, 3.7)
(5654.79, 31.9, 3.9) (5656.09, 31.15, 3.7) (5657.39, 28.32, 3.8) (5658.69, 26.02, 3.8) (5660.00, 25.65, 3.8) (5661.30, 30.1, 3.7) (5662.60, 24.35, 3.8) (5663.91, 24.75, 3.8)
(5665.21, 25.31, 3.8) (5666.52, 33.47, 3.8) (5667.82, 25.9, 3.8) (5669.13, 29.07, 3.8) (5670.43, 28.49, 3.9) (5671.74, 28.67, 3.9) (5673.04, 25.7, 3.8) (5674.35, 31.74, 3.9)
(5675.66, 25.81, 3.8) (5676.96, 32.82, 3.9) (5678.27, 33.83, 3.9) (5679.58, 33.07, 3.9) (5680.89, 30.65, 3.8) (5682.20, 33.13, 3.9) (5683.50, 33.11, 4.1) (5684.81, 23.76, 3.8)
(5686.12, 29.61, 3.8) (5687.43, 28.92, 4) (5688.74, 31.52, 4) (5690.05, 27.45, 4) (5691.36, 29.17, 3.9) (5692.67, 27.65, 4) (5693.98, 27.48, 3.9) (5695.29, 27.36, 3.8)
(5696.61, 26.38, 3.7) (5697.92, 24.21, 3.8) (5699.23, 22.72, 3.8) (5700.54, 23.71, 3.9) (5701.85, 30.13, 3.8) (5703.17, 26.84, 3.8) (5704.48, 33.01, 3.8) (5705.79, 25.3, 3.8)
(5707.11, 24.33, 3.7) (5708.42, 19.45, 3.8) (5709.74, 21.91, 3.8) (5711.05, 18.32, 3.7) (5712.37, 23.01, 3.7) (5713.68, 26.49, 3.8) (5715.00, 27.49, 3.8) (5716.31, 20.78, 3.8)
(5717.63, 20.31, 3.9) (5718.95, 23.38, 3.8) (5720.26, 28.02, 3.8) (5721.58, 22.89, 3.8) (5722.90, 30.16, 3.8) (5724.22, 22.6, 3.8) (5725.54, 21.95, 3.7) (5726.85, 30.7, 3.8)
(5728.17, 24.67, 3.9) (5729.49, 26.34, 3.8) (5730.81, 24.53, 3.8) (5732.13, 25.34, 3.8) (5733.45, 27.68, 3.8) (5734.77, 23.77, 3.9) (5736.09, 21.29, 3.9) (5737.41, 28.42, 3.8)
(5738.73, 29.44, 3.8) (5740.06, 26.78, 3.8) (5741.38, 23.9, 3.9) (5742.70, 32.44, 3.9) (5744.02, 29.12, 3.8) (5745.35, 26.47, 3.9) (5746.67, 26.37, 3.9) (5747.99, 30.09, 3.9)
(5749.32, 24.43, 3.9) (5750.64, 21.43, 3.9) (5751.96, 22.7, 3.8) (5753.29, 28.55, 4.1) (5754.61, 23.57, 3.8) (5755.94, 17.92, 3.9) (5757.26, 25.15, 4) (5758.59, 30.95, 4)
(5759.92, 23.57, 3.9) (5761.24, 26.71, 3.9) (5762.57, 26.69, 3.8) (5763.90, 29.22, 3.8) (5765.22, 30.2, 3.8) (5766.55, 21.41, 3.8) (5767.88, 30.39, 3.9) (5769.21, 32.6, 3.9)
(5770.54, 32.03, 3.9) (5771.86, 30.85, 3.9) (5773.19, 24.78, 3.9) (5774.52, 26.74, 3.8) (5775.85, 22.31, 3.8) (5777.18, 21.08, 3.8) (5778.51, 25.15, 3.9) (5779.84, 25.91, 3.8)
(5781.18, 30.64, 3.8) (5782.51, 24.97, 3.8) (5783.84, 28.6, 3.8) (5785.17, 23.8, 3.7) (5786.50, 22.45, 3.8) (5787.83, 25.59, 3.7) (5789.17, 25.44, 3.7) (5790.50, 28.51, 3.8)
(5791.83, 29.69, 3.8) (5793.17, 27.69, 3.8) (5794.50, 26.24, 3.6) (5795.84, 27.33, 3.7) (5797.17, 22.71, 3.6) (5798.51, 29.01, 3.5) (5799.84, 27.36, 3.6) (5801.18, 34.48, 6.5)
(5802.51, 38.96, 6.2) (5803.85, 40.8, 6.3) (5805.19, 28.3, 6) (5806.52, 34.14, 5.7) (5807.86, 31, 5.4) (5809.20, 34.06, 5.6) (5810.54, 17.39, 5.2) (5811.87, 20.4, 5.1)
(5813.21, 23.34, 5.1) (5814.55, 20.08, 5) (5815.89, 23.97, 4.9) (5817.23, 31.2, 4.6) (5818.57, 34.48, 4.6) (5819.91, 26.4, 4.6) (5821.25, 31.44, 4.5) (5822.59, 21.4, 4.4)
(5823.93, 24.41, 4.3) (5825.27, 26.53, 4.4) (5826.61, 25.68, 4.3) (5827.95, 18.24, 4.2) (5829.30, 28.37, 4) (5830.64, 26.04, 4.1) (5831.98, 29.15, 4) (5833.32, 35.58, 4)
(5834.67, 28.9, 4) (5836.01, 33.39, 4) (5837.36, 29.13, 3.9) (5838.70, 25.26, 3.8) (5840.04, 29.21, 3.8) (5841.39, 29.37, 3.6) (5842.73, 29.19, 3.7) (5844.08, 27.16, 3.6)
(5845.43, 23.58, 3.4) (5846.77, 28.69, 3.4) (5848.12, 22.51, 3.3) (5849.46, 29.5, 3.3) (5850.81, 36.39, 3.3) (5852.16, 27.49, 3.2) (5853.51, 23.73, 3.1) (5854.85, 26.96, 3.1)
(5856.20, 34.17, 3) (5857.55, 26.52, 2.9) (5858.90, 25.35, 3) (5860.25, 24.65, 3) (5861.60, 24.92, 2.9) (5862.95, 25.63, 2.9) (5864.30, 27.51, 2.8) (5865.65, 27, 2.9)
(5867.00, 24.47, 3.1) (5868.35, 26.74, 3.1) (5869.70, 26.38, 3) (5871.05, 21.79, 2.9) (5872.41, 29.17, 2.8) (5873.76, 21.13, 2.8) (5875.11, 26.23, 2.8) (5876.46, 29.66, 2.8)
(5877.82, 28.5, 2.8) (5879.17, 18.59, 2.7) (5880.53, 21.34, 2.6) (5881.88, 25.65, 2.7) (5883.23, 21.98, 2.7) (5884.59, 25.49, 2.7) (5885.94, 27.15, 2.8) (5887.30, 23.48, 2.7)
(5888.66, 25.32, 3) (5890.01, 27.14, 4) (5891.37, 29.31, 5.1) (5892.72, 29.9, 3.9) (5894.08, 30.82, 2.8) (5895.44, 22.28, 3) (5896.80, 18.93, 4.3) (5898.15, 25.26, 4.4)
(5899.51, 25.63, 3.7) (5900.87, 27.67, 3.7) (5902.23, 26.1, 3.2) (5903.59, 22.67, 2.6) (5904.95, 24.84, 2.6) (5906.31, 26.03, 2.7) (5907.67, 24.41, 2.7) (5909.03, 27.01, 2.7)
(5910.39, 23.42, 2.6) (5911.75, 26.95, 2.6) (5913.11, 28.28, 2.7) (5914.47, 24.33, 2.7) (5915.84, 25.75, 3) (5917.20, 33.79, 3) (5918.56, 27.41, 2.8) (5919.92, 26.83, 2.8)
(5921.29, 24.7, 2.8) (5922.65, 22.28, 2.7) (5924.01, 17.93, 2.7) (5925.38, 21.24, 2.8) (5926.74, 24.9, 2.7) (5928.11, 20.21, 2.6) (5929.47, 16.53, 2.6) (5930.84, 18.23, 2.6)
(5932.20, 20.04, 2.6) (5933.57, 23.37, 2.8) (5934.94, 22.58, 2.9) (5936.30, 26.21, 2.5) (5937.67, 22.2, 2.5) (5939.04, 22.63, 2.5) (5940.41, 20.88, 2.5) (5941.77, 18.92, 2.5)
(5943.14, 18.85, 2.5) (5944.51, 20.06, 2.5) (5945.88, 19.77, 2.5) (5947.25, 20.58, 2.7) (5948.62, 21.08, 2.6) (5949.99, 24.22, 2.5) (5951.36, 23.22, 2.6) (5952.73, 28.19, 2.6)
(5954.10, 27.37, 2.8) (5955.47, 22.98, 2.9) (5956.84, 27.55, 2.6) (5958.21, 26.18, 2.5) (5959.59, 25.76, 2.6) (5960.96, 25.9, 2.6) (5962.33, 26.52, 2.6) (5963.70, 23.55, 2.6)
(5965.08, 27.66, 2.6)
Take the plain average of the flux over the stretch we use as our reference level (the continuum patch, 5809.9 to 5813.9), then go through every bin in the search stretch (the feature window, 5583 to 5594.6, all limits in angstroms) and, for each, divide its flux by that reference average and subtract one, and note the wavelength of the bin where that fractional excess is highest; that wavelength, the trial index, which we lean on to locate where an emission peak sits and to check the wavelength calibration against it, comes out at 5593.92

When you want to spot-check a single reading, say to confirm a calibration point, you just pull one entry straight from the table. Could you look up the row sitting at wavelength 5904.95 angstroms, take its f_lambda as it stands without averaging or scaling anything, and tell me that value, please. 24.84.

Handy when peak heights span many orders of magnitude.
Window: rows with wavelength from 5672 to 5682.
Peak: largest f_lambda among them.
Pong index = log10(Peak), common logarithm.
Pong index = 1.529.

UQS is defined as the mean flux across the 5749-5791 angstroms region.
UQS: 26.1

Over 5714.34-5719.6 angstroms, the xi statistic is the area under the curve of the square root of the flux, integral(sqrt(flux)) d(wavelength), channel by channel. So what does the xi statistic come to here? 25.2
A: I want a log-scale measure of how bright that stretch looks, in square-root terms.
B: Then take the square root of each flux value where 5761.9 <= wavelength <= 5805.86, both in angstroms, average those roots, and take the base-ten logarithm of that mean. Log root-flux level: 0.722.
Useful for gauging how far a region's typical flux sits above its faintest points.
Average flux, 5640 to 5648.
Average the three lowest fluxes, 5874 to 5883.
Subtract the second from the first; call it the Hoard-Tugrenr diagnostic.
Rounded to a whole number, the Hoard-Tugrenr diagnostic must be 5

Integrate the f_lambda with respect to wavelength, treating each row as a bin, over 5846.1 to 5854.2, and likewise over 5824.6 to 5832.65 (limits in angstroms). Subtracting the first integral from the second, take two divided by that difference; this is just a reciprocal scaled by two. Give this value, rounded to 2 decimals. -0.10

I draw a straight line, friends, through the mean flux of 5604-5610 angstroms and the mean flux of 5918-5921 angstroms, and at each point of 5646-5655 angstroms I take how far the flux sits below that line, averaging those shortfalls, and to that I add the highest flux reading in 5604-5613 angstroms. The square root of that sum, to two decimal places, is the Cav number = 5.27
